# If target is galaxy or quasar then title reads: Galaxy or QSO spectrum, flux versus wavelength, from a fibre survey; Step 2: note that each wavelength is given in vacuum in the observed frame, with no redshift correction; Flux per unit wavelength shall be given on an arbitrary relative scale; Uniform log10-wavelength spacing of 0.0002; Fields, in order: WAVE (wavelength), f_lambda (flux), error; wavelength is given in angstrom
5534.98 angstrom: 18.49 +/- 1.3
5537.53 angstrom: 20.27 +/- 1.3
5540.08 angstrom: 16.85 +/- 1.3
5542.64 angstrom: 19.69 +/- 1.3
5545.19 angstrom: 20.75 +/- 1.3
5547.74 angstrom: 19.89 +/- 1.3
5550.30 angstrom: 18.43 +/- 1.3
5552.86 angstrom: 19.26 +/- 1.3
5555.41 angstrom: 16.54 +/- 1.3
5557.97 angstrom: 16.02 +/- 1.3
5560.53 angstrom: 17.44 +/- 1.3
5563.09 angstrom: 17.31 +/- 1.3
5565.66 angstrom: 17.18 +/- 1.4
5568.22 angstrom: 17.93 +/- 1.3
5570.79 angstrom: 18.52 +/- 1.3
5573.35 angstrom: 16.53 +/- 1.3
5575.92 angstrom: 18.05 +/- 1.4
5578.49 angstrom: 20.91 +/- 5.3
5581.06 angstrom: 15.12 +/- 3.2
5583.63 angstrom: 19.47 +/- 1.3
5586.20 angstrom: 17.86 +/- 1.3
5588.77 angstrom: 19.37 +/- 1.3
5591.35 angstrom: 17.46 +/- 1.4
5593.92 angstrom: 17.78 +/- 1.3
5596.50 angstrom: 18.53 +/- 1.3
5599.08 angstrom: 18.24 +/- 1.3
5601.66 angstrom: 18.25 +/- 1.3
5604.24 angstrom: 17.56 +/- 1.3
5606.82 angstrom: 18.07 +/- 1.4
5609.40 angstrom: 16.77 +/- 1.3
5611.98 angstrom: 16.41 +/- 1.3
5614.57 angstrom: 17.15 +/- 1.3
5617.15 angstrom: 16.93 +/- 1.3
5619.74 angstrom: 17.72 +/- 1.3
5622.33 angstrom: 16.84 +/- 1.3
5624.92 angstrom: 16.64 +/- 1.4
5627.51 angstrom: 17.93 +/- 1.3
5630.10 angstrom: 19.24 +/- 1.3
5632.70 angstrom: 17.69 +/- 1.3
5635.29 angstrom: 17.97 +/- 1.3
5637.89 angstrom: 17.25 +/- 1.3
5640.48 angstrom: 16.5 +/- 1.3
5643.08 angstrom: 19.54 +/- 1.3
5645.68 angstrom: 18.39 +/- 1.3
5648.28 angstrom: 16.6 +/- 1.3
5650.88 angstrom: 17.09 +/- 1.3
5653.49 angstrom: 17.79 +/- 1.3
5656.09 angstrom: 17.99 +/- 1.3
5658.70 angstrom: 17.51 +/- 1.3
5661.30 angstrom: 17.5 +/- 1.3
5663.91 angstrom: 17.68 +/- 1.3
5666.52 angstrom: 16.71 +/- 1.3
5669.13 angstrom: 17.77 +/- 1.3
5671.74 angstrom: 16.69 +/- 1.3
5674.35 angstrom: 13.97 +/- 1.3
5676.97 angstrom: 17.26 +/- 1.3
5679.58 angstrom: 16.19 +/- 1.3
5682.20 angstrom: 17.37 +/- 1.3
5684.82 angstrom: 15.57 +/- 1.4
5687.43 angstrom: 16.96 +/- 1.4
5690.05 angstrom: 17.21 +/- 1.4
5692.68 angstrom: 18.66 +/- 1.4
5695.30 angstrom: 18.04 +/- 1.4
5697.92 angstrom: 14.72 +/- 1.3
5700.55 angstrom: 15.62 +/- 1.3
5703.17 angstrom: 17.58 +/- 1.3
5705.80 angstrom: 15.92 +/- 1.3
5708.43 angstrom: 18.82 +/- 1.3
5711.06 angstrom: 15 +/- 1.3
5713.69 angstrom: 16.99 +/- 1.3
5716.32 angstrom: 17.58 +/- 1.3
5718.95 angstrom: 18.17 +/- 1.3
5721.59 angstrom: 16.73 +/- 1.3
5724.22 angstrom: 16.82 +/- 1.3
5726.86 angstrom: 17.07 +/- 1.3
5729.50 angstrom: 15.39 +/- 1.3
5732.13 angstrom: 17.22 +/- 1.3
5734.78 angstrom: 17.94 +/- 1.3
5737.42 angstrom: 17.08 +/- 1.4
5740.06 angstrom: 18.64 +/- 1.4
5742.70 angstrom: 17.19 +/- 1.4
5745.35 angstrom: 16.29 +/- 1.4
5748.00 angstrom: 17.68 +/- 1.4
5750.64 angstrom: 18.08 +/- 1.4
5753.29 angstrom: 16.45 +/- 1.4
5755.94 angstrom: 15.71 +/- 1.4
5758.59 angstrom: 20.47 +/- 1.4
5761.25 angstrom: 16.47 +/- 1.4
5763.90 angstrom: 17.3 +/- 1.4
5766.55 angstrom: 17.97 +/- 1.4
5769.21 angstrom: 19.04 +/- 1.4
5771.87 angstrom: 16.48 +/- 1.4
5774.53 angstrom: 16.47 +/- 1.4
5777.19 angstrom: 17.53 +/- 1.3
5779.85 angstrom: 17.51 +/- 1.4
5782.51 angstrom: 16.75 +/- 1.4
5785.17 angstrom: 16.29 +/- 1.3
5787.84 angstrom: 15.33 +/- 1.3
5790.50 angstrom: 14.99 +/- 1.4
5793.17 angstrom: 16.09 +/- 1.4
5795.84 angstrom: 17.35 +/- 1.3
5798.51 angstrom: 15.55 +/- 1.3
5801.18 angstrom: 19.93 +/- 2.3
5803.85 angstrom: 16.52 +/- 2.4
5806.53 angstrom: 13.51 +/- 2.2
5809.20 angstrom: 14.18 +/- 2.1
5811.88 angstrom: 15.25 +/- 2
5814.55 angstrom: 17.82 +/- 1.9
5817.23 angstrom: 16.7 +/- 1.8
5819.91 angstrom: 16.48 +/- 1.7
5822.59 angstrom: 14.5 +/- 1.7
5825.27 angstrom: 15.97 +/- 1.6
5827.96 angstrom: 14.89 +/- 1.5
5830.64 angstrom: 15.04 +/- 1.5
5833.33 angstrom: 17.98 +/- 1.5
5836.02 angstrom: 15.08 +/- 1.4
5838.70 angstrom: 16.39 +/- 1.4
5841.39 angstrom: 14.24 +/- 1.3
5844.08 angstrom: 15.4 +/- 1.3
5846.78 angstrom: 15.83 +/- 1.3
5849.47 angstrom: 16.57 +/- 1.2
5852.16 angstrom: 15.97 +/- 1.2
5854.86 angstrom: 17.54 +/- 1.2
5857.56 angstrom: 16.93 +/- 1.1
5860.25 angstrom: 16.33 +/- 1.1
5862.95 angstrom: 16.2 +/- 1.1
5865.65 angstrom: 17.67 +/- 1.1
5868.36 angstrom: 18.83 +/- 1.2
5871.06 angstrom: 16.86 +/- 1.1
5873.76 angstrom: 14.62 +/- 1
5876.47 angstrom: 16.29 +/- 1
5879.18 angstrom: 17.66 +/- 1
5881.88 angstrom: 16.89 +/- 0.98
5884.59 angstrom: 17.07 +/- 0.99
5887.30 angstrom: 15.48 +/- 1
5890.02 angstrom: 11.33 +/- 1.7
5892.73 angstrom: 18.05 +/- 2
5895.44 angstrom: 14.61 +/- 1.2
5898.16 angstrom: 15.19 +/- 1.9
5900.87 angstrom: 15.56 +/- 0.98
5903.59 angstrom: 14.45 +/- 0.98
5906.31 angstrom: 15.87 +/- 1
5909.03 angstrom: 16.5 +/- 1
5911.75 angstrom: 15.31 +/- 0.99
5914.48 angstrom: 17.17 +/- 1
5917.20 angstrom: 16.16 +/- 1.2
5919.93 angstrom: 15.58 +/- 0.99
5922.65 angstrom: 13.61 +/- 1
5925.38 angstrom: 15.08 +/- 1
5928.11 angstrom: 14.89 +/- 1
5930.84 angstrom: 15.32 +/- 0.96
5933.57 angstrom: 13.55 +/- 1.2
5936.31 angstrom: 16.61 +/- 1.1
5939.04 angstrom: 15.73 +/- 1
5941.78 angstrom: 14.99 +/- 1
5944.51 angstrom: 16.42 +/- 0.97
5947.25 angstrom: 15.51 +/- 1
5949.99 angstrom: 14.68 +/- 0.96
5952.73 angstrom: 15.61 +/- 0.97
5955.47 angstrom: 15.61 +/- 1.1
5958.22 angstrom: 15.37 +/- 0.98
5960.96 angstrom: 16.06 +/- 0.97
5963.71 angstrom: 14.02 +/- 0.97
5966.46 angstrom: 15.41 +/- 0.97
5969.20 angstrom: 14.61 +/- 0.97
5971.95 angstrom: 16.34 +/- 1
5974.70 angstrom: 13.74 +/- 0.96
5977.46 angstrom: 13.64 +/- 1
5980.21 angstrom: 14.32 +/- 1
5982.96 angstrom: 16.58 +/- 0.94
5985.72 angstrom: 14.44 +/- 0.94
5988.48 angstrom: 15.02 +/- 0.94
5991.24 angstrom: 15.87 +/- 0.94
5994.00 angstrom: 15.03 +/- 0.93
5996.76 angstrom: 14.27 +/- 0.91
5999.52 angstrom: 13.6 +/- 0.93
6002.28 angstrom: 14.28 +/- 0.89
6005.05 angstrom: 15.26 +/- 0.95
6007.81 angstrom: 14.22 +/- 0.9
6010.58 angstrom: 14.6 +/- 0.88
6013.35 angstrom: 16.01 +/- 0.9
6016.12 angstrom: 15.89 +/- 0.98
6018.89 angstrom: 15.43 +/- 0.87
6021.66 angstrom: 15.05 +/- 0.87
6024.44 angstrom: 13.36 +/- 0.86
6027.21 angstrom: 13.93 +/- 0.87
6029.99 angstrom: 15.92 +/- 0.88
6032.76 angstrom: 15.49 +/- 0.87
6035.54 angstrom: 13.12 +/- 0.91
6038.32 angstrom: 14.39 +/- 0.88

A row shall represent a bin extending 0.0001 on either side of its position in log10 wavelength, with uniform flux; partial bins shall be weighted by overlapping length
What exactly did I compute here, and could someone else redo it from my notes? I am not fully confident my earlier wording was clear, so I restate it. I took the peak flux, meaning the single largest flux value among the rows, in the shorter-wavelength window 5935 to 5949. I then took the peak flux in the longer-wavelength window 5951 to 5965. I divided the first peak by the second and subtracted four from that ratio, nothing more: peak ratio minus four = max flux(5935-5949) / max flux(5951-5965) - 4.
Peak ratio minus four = -2.97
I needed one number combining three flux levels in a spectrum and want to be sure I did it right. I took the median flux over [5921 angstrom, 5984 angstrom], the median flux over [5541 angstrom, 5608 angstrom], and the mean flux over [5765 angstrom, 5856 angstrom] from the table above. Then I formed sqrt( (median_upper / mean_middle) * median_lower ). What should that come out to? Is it 4.12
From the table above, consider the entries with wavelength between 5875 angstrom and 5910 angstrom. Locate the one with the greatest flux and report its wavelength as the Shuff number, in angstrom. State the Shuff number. 5892.73 angstrom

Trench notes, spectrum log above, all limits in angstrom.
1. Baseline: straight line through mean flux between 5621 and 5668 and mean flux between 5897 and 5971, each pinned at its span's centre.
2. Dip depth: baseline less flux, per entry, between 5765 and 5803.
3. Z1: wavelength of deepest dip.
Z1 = 5790.50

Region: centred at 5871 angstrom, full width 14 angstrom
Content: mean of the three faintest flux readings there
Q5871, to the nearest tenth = 15.9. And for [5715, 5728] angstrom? 16.9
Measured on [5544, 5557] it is 18.1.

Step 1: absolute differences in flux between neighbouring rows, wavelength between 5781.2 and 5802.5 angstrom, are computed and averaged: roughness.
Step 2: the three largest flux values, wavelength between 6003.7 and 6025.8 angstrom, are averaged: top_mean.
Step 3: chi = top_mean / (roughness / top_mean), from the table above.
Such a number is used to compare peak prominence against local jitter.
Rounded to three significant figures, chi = 169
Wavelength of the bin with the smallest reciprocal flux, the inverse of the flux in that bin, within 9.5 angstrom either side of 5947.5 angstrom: 5944.51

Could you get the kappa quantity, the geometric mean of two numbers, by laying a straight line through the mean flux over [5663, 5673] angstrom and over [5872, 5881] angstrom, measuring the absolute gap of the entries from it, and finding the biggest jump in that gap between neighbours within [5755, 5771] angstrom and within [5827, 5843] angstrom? 2.68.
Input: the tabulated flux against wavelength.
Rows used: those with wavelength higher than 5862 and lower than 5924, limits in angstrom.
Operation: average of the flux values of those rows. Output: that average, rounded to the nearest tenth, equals 16.0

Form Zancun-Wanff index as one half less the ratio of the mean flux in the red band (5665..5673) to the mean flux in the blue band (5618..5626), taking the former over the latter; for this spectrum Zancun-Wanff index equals -0.50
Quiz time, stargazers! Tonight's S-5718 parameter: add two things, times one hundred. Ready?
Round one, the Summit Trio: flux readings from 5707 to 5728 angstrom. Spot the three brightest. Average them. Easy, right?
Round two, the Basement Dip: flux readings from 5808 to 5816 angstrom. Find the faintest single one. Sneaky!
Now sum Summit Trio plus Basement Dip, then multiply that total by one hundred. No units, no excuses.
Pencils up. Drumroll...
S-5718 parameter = 3237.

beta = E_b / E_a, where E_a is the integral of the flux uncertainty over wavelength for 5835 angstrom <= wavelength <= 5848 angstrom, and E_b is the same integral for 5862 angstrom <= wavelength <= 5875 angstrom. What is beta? 0.82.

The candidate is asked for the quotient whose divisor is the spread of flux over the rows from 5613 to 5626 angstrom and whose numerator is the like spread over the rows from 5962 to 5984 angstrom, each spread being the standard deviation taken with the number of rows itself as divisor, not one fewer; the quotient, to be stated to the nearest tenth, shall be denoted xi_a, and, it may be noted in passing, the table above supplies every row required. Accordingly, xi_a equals 2.9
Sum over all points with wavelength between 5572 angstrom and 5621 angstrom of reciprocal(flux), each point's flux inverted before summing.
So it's 1.1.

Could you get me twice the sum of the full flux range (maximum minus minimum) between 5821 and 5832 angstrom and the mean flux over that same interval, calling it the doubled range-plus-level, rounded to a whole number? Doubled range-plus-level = 33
